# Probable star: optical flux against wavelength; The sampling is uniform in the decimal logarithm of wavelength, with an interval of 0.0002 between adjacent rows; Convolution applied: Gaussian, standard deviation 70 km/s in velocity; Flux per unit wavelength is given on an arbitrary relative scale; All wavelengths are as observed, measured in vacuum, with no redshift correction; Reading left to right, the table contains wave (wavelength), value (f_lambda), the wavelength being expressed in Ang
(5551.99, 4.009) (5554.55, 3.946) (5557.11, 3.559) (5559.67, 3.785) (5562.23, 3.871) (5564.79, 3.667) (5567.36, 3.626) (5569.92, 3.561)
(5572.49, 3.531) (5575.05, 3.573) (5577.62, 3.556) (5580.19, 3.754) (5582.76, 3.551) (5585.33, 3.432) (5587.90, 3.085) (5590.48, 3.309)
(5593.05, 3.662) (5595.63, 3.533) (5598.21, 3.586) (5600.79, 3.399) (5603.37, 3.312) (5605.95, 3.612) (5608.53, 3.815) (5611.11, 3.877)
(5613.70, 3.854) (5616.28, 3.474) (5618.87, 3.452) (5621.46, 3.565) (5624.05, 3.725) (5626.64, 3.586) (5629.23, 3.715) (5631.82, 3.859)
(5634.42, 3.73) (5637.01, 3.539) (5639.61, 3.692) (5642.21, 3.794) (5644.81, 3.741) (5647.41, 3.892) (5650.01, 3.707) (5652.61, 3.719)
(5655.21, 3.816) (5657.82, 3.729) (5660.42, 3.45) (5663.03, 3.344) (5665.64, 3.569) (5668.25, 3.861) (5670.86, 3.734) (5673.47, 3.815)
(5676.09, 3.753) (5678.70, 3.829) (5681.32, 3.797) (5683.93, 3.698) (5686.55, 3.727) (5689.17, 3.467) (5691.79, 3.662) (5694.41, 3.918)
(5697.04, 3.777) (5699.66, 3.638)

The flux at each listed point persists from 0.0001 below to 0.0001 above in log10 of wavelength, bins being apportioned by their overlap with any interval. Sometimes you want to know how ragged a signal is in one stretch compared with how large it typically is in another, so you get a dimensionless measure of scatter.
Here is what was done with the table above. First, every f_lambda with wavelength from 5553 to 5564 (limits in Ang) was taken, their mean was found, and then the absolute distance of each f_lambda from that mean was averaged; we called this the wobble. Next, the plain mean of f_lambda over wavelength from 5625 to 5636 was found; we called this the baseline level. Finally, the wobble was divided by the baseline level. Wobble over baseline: 0.0318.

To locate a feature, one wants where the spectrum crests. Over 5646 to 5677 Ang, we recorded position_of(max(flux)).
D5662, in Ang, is 5647.41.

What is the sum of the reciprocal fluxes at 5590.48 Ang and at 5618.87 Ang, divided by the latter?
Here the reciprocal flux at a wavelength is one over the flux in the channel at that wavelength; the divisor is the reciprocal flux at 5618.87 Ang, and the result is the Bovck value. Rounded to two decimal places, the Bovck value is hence 2.04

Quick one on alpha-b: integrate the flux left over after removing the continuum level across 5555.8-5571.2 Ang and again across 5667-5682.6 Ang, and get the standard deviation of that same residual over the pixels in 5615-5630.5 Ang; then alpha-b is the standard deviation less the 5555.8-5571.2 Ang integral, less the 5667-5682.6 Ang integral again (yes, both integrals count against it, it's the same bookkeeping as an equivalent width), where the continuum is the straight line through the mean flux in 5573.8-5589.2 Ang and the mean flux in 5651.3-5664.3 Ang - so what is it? -5.7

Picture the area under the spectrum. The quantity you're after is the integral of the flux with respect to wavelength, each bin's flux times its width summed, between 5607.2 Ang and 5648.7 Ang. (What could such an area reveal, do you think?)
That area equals 154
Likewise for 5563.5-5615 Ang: 184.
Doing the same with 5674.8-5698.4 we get 88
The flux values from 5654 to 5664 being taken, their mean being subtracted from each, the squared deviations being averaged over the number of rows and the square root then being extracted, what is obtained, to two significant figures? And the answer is 0.19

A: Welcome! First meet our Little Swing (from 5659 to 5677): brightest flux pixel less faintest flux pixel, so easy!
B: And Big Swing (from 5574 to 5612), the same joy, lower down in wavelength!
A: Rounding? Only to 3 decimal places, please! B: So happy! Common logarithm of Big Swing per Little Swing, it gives 0.185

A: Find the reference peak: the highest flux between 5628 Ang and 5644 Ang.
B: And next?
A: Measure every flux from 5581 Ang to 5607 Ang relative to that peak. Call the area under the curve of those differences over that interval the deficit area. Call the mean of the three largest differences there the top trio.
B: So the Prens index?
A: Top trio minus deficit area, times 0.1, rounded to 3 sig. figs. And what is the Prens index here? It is 1.03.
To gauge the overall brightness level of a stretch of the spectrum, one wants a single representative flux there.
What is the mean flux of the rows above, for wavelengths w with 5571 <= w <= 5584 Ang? 3.59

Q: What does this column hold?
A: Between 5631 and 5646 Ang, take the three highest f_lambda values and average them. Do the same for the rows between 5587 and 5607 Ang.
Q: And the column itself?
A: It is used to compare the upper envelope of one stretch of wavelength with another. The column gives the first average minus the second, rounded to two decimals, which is 0.18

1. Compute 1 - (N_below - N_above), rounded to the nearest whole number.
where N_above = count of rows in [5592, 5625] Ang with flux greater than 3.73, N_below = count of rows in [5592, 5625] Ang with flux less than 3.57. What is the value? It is -2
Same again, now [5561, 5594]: -4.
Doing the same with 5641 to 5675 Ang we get 5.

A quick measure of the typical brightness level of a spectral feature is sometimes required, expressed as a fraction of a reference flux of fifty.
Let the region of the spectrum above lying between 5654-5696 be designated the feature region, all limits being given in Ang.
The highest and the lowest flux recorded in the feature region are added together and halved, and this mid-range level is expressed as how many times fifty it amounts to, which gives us 0.0726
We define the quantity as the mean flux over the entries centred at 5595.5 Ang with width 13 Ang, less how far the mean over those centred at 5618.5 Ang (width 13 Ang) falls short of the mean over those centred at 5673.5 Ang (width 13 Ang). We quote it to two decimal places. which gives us 3.31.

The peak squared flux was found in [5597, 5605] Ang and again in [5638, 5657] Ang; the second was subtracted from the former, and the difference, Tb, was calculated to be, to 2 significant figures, -2.3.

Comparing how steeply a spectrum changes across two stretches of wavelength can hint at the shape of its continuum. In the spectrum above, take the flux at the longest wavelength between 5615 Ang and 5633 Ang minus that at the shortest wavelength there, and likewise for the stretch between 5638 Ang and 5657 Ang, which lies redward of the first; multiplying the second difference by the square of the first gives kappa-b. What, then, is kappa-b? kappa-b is 0.018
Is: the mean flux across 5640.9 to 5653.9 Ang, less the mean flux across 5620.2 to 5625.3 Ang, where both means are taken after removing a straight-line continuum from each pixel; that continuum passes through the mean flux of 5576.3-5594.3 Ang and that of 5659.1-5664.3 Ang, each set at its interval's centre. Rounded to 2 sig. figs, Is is 0.15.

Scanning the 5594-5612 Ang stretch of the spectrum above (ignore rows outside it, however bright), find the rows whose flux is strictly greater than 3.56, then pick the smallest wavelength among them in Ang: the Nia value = 5598.21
